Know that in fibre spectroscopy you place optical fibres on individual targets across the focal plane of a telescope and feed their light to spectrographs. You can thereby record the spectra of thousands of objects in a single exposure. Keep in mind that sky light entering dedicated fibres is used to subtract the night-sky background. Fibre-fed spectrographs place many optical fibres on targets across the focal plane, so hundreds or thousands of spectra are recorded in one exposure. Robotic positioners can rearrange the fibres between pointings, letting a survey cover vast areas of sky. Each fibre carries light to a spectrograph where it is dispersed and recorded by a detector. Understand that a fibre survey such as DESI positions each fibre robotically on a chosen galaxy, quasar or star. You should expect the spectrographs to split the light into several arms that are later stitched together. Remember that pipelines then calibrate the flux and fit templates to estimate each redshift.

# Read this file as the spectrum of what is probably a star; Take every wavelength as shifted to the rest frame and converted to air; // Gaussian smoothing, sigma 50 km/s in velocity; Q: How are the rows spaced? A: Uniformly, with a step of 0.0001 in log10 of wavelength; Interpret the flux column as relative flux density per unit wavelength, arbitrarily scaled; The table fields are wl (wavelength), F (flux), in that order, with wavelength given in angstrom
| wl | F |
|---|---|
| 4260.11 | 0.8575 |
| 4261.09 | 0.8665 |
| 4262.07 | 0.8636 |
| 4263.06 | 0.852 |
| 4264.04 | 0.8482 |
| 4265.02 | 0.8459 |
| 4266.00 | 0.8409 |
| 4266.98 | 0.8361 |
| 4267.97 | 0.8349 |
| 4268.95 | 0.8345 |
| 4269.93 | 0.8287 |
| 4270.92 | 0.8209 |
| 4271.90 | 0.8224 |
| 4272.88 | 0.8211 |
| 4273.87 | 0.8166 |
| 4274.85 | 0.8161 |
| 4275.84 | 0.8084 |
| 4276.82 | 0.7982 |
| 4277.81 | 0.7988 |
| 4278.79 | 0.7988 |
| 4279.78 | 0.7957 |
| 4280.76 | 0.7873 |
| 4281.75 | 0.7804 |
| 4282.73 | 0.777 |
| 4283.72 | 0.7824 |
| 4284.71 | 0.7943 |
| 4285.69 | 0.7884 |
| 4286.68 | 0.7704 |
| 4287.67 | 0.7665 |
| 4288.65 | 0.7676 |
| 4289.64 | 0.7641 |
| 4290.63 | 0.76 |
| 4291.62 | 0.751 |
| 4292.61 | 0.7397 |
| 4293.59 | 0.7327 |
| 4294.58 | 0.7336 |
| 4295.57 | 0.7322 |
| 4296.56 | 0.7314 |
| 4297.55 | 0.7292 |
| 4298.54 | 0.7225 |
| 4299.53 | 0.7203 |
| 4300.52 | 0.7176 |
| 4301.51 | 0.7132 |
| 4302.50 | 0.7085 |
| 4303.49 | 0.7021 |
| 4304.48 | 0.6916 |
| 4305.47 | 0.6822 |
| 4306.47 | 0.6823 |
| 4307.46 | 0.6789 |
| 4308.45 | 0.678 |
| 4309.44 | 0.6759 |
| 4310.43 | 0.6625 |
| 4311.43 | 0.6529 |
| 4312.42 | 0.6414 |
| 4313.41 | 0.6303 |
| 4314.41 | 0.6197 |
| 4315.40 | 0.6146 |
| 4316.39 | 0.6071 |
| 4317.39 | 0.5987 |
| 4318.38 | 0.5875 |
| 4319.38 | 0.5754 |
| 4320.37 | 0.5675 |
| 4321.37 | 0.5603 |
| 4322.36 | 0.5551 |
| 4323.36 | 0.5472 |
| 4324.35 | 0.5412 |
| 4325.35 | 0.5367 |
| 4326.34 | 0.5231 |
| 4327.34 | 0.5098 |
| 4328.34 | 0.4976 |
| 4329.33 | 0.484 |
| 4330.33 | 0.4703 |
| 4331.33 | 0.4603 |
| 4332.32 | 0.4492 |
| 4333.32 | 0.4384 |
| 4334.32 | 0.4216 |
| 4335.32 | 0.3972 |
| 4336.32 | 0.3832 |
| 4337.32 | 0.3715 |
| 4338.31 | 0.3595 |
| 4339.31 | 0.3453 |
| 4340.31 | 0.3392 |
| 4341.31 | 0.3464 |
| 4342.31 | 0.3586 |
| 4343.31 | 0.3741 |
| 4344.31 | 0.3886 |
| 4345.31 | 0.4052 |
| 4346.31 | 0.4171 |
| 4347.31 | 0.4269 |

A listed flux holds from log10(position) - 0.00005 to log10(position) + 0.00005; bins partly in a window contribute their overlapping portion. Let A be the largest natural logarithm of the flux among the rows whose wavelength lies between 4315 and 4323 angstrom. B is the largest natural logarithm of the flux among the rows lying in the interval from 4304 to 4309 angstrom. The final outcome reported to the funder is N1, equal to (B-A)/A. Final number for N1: -0.2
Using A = -0.49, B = -0.37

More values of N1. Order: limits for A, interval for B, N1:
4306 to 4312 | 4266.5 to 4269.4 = -0.5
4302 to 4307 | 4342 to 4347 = 1.5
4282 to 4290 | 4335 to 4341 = 3.0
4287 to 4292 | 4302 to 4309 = 0.3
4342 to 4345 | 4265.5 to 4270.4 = -0.8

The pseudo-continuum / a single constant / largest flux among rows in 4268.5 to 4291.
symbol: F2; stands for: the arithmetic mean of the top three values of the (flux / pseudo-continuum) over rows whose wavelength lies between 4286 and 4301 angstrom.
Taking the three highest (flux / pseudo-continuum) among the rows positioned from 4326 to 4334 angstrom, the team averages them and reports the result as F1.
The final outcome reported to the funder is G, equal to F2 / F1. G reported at 1.51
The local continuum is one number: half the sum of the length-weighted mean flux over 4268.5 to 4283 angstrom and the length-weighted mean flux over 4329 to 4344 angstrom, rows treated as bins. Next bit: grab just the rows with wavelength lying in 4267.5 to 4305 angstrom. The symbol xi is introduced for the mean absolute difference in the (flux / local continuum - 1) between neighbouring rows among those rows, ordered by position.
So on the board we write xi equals 0.0083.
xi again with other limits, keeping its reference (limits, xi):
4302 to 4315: 0.0123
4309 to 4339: 0.0181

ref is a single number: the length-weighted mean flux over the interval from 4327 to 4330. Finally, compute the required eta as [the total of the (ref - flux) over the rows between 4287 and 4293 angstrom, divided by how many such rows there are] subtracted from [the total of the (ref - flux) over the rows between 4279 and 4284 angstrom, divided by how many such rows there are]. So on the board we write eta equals -0.03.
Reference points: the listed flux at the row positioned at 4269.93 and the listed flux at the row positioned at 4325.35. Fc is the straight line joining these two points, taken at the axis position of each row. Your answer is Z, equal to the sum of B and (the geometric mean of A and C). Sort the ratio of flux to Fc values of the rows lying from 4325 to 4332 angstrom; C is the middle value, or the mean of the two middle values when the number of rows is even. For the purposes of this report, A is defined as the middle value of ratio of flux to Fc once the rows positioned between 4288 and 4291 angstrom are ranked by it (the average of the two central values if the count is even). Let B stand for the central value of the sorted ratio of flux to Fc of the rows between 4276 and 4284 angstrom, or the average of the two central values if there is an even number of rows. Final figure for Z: 2.02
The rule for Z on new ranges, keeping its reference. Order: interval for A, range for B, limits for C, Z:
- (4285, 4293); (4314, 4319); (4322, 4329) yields 2.06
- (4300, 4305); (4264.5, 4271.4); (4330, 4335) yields 1.98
